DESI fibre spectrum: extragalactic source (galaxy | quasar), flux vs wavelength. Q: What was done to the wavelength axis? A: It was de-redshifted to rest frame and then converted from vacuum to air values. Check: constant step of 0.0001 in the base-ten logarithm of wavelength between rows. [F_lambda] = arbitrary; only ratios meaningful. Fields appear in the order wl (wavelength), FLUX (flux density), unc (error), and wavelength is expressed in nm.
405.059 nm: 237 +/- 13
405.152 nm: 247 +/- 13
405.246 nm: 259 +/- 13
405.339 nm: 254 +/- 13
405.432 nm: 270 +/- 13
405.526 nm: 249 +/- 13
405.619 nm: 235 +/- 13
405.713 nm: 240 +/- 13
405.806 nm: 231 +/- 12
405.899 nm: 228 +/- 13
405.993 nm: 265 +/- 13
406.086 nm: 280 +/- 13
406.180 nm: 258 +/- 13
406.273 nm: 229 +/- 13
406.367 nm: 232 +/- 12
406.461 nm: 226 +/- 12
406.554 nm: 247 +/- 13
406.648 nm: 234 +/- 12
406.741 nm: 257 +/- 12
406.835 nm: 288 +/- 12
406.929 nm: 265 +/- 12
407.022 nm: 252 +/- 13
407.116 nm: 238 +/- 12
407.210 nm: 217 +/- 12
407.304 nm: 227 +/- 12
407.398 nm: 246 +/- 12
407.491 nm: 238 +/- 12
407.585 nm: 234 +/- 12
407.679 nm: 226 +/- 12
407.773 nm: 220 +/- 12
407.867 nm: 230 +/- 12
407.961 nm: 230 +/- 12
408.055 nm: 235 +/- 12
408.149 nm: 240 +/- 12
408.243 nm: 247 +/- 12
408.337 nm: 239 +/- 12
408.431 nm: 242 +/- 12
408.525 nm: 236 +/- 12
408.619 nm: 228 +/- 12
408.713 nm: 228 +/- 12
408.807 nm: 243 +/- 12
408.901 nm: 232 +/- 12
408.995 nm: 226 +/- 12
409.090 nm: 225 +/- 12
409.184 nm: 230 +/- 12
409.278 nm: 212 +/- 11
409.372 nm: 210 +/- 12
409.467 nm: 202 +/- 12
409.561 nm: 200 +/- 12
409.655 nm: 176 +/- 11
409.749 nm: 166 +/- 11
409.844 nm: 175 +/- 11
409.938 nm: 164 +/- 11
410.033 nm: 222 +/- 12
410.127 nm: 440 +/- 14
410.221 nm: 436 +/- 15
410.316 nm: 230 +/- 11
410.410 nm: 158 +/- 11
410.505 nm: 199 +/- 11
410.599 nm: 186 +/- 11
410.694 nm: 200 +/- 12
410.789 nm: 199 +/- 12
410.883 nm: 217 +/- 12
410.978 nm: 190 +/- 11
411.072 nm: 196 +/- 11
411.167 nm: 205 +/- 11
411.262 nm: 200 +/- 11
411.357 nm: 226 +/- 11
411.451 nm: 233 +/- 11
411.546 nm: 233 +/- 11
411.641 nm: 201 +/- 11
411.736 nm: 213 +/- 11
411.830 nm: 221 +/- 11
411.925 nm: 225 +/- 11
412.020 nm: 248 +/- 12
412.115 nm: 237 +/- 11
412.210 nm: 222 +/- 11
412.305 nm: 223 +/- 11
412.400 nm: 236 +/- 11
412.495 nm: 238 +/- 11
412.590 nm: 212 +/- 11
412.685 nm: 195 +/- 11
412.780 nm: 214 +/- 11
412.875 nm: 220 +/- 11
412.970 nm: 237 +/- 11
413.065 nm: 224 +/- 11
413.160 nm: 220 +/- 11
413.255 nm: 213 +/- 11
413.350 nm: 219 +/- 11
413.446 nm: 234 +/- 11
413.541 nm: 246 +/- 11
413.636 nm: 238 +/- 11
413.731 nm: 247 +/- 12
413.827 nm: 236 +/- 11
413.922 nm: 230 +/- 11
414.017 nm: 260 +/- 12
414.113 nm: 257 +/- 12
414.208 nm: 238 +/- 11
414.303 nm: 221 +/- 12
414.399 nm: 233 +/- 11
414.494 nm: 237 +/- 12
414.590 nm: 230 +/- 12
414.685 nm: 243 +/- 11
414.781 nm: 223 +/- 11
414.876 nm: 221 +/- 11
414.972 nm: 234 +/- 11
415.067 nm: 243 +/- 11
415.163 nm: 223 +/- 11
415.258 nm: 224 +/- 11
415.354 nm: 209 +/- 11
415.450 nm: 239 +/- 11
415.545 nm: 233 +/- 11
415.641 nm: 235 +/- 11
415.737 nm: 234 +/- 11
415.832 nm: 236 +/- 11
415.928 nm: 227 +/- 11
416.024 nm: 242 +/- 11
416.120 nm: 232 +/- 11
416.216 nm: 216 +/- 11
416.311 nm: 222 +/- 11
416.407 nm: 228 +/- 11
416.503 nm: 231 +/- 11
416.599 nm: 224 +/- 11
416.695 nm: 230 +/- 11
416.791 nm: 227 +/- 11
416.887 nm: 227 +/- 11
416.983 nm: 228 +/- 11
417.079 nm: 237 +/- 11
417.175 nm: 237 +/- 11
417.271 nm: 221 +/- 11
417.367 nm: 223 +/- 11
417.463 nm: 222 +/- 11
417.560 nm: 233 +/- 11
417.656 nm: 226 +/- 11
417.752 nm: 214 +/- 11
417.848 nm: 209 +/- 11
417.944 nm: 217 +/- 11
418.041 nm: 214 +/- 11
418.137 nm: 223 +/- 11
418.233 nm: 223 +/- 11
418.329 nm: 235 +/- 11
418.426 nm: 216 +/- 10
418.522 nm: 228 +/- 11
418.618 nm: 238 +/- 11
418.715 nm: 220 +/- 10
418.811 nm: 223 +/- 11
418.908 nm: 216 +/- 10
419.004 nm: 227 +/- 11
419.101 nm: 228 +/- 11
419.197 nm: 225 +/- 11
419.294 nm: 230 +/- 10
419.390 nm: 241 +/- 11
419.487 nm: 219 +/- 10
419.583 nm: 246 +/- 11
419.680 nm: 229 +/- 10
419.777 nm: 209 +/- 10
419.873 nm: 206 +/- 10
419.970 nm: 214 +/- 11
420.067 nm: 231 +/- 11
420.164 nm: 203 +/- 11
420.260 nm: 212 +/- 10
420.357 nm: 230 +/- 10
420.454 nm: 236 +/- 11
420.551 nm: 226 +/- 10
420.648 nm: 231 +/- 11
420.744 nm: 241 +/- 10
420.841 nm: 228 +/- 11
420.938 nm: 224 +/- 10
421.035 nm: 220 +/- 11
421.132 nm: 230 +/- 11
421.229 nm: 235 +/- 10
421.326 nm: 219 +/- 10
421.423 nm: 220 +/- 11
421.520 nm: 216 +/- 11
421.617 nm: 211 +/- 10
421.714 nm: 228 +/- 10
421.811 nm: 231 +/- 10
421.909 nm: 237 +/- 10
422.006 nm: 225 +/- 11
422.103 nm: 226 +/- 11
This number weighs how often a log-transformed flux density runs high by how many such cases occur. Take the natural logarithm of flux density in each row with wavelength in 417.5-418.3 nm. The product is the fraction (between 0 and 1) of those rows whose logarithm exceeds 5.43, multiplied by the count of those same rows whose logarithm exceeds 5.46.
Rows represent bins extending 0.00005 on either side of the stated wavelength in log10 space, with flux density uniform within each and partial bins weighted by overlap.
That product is 0.0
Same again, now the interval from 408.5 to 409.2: 1.0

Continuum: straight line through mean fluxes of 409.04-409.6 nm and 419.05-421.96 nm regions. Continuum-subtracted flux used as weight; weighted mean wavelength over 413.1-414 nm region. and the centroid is 413.67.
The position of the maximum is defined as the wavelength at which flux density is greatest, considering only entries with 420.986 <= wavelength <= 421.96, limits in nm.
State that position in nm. 421.909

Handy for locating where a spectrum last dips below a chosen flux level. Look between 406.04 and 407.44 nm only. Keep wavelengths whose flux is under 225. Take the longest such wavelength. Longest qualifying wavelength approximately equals 407.210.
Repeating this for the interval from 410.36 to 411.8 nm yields 411.736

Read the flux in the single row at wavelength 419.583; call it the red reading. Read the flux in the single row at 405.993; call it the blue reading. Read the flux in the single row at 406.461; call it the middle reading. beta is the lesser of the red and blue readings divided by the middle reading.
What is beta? 1.09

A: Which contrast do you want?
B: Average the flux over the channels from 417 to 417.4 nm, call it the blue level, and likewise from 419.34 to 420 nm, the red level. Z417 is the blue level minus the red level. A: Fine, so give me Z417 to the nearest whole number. 6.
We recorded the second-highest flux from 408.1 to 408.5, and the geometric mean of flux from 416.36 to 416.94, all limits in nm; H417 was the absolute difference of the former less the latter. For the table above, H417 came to 14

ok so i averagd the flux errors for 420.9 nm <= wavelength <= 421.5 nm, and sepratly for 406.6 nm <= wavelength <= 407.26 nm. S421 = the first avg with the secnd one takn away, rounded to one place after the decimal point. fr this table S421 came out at -1.6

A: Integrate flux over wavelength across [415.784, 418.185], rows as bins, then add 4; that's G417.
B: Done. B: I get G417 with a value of 546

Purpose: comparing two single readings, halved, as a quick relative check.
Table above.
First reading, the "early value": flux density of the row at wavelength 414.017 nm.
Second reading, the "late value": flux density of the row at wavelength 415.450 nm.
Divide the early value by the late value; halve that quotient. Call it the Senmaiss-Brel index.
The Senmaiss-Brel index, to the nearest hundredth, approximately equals 0.54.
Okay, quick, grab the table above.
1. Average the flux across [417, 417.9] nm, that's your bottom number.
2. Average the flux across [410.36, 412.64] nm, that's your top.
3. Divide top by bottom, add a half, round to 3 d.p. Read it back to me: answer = 1.449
